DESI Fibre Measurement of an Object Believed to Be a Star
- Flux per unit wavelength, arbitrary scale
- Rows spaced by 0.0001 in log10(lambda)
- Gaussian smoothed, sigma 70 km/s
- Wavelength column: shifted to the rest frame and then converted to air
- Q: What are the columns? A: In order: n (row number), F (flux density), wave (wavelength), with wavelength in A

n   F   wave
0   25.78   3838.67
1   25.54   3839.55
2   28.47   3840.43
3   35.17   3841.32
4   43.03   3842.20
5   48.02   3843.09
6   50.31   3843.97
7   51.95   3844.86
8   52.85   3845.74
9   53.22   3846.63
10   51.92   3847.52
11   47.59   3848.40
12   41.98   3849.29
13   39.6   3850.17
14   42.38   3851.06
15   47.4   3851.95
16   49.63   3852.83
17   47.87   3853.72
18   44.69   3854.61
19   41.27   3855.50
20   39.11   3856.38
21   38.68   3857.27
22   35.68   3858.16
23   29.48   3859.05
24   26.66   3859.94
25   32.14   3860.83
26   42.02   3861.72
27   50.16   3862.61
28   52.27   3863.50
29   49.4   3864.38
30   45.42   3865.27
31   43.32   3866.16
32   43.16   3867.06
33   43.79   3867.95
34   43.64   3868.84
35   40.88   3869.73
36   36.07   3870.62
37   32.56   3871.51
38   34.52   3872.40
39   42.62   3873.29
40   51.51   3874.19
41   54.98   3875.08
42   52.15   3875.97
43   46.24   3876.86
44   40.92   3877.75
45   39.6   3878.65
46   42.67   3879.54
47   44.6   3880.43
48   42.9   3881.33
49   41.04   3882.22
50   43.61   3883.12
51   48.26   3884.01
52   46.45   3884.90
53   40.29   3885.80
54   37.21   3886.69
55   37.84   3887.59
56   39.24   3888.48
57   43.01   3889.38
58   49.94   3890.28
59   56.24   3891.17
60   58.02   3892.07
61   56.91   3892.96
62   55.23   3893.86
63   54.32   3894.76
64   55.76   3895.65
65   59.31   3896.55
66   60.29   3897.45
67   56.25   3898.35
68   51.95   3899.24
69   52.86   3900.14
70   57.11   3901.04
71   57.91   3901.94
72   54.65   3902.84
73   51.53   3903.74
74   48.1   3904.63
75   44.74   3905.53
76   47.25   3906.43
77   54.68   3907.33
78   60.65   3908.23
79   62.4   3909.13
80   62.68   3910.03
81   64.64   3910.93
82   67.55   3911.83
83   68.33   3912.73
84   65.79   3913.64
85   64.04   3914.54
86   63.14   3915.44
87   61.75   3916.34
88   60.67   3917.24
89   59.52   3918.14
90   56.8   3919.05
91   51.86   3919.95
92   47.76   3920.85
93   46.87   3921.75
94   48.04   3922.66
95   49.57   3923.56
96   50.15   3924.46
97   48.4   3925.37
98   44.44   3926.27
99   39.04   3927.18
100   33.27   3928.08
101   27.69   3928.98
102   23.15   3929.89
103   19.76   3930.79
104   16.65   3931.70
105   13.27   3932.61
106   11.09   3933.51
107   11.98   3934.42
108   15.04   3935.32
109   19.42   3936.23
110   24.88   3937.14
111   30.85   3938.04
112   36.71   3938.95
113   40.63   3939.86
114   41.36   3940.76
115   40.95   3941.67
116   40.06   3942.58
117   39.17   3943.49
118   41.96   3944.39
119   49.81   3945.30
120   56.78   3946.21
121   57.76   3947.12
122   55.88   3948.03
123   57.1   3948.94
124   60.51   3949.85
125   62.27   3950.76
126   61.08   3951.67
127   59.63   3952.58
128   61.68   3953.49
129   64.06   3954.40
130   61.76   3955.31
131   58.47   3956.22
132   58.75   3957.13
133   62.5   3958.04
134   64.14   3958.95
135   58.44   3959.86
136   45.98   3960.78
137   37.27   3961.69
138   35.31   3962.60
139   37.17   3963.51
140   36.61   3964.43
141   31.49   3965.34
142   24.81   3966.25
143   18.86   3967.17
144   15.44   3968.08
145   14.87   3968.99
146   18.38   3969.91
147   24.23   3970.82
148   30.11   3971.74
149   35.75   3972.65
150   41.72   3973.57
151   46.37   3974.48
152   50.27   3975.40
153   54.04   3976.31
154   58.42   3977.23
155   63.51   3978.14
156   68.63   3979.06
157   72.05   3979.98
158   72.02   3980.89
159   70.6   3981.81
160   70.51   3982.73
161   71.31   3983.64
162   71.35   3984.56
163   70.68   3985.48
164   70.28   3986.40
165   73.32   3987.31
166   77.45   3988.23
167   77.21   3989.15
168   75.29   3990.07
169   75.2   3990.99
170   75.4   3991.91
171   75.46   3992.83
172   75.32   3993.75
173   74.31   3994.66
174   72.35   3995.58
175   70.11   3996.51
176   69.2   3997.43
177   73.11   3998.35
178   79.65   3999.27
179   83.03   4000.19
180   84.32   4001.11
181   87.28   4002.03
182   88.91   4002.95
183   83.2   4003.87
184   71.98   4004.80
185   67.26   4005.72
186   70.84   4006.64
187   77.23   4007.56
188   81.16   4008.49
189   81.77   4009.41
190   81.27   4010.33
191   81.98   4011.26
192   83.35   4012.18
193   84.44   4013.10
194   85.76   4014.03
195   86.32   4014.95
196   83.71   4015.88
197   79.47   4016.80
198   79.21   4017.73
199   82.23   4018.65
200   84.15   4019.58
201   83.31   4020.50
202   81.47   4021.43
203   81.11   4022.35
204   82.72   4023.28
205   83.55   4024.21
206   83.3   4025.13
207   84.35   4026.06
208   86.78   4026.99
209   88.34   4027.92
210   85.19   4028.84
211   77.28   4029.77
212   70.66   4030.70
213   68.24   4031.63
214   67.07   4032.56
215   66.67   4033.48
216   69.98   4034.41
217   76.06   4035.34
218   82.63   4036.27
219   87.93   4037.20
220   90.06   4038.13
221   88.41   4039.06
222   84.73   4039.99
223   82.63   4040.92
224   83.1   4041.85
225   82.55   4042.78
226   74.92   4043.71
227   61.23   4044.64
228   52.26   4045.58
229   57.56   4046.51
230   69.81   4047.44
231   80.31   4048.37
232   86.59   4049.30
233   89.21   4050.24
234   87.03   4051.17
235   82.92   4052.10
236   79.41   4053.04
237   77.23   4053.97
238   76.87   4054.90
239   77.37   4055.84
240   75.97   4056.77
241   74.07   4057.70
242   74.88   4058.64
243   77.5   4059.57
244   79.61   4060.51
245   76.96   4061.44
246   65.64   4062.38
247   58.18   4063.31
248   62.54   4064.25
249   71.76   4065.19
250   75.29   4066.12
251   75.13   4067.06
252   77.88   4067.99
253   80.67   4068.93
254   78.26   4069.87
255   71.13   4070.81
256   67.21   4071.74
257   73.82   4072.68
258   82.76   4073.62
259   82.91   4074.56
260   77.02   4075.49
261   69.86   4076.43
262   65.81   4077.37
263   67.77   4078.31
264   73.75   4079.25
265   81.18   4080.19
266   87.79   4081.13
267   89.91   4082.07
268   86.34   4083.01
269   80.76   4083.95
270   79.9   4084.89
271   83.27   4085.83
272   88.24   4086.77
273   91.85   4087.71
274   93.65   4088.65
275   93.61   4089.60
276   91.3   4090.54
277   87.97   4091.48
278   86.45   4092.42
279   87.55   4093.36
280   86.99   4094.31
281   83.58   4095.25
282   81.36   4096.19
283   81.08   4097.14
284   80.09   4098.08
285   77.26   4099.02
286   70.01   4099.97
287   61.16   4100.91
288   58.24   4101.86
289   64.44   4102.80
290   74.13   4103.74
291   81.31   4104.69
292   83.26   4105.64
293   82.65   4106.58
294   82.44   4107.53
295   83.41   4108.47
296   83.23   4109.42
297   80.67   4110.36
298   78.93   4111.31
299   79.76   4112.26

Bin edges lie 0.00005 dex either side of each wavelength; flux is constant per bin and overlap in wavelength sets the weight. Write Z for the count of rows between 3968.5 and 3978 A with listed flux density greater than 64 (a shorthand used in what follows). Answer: 0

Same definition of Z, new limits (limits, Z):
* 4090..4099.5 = 10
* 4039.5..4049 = 7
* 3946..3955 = 1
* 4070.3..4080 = 10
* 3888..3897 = 0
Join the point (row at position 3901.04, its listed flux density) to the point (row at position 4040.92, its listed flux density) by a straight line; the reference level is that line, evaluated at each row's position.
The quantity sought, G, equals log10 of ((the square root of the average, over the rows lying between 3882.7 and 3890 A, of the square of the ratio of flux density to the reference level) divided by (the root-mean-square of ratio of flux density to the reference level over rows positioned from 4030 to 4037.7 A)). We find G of -0.07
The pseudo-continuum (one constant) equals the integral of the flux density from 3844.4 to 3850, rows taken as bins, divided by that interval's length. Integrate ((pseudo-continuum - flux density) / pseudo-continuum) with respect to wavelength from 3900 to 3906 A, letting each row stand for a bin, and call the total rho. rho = -0.4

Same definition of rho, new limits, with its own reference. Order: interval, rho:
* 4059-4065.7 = -2.8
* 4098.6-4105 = -2.6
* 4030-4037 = -3.3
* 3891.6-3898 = -1.0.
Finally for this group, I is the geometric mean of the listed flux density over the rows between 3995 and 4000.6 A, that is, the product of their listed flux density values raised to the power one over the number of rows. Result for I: 74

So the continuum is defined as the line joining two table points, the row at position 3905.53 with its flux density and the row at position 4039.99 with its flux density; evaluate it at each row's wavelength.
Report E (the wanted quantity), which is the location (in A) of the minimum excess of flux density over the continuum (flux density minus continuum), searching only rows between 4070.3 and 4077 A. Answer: 4071.74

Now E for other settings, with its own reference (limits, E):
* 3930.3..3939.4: 3933.51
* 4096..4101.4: 4100.91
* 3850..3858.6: 3858.16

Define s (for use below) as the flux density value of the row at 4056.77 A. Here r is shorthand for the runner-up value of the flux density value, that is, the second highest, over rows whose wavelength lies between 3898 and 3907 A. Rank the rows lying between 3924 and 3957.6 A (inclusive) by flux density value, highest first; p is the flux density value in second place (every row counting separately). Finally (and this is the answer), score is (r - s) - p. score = -81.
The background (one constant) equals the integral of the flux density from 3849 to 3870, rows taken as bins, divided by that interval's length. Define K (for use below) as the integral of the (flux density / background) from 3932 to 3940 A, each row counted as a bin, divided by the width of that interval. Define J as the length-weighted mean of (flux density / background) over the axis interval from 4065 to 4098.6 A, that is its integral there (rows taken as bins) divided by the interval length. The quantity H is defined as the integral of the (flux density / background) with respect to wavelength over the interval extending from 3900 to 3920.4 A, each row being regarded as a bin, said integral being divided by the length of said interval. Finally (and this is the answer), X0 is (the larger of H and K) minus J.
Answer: -0.5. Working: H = 1.38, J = 1.92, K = 0.52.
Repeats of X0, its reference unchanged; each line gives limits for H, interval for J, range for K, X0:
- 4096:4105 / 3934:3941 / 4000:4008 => 1.2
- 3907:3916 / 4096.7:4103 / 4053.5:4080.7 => 0.1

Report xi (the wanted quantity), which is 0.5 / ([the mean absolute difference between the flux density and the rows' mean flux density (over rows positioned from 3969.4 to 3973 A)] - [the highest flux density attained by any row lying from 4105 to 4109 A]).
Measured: -0.0064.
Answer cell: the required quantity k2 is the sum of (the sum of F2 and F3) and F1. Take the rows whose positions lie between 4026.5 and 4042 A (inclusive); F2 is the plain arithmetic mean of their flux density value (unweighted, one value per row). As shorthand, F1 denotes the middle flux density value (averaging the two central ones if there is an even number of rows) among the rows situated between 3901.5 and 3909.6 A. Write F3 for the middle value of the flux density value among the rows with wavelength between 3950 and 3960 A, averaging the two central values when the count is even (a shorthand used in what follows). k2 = 196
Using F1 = 55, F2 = 79.8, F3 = 62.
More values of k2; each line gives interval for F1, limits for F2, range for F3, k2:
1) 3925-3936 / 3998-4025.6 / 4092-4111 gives 184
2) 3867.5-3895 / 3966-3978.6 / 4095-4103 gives 156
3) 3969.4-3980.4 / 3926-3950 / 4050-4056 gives 163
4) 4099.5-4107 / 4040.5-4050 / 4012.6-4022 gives 229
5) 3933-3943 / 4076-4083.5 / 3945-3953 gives 166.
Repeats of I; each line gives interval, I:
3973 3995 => 67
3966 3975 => 25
